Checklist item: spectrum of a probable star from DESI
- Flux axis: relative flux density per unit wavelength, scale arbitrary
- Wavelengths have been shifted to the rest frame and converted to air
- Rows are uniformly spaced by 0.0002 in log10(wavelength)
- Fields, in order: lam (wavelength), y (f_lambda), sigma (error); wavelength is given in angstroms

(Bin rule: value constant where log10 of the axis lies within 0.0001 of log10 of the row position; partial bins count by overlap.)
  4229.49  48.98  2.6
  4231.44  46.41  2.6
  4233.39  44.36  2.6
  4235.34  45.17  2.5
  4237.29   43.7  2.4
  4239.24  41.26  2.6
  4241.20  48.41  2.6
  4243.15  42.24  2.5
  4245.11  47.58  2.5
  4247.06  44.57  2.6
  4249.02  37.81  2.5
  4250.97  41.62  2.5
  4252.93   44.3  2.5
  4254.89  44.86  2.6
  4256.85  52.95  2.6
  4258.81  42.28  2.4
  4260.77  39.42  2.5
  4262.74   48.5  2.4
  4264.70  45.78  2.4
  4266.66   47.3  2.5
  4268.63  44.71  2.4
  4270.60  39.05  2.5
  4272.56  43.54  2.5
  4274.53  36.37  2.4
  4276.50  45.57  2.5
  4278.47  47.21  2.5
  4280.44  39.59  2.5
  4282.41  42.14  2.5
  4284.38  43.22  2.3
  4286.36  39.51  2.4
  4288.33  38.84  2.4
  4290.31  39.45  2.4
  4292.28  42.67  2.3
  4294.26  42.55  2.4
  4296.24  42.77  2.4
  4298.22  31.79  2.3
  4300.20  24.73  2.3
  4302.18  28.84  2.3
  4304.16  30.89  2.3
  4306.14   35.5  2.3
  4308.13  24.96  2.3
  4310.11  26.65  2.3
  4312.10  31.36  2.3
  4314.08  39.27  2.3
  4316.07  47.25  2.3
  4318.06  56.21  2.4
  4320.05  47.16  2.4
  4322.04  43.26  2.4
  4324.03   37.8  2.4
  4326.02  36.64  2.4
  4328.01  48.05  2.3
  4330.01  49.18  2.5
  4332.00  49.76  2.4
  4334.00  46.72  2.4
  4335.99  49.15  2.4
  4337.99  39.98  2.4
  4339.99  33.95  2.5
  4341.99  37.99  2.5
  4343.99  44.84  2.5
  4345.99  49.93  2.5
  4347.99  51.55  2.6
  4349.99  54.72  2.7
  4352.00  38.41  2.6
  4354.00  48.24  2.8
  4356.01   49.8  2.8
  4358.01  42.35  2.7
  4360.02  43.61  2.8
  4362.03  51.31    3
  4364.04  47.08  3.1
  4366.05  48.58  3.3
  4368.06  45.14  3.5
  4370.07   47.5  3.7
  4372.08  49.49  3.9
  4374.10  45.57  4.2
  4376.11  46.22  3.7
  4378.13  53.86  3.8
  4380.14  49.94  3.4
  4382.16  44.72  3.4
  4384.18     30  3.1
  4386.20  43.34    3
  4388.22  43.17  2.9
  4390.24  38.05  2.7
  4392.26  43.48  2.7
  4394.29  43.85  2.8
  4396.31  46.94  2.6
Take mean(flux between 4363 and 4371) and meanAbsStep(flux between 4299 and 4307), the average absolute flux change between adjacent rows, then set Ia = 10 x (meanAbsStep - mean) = -435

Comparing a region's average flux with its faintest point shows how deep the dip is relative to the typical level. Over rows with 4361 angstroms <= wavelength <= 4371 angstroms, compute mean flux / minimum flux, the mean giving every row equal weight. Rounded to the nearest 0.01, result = 1.06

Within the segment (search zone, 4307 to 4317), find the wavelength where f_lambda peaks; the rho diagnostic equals 4316.07 angstroms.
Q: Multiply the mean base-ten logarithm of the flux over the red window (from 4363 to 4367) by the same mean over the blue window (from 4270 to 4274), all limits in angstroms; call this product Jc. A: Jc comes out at 2.71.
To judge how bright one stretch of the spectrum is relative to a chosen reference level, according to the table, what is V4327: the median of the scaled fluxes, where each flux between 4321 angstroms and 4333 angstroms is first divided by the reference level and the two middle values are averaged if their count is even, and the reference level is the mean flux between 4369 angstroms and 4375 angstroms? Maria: 0.96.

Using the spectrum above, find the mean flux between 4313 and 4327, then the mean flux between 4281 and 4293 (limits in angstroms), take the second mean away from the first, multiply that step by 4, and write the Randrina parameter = 12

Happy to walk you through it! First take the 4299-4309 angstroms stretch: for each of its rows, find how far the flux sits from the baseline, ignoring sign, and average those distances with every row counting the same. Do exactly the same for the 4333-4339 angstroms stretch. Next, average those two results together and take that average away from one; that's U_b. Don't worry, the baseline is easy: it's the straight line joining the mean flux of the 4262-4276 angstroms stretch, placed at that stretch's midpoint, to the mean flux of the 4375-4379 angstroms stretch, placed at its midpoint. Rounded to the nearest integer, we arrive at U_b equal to -9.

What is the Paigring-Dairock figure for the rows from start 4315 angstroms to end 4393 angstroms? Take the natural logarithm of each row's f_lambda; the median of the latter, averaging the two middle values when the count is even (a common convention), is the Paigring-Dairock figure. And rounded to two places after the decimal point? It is 3.84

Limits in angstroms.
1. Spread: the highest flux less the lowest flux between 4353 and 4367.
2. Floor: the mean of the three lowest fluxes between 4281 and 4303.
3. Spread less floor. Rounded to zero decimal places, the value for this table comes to -19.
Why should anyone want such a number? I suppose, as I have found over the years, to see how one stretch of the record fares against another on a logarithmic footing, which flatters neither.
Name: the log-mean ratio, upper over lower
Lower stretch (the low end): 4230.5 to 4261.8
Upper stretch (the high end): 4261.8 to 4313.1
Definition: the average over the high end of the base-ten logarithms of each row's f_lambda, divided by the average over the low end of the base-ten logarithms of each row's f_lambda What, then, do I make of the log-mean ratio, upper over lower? 0.96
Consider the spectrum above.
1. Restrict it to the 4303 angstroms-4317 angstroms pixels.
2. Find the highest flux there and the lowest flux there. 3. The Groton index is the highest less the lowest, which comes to 22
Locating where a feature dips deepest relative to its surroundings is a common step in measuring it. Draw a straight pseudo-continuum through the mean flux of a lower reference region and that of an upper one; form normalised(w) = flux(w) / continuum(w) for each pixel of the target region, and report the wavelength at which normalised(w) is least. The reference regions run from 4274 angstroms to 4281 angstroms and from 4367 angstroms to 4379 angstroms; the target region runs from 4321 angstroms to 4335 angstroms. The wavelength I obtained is 4326.02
